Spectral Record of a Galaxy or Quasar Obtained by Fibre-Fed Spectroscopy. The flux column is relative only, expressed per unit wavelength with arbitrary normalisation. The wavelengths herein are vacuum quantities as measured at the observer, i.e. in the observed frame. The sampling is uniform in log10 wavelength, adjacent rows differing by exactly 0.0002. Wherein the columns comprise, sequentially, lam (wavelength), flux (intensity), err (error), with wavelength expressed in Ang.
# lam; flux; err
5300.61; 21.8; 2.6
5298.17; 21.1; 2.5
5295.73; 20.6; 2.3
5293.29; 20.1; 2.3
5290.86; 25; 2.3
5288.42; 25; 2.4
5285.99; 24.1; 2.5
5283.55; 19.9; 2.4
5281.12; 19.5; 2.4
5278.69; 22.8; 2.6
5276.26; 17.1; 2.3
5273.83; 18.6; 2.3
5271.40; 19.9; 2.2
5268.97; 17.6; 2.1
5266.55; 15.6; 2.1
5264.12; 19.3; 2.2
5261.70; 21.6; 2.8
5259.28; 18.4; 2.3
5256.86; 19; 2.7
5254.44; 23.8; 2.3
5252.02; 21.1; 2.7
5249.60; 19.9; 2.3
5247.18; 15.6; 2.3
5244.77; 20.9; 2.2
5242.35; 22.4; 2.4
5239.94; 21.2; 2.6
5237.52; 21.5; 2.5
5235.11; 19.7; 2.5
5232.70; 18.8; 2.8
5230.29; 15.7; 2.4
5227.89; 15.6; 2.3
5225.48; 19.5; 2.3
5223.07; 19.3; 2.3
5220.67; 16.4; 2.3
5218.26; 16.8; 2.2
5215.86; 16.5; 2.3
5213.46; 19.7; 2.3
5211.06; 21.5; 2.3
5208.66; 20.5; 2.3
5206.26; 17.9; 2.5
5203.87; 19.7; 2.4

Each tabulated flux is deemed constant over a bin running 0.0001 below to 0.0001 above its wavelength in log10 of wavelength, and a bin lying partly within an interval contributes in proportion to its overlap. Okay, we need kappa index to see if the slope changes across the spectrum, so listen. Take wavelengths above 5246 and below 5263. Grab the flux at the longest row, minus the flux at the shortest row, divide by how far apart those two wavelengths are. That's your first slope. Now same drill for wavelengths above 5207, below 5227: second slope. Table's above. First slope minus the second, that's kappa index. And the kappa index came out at 0.5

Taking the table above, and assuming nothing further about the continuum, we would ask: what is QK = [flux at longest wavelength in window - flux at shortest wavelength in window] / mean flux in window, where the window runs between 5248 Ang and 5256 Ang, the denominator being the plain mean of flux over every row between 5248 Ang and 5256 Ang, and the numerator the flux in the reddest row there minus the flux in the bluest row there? 0.18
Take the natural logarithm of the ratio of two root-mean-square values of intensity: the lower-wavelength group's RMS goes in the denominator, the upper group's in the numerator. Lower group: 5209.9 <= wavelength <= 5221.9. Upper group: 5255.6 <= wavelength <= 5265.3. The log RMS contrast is 0.069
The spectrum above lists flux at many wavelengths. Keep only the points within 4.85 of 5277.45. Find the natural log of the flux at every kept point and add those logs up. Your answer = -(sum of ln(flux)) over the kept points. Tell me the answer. -12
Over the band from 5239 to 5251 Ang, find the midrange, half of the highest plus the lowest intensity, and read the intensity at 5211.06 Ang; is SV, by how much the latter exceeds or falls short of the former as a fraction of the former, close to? 0.13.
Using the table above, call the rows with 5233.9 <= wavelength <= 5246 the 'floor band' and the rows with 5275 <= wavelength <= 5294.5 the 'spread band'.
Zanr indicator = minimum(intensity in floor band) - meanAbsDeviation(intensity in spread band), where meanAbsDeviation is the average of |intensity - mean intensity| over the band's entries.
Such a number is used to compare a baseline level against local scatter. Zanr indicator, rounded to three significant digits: 17.2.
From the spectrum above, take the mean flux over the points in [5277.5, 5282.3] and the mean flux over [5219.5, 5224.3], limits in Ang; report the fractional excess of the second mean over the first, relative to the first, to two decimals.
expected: -0.16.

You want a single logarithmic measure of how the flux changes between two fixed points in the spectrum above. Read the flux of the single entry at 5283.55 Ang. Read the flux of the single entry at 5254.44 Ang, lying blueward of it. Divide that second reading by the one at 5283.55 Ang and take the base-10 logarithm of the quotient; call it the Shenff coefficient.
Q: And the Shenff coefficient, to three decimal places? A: 0.078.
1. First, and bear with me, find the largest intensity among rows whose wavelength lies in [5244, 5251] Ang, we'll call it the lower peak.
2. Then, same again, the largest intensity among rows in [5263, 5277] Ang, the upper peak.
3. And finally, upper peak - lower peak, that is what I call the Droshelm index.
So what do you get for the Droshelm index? -1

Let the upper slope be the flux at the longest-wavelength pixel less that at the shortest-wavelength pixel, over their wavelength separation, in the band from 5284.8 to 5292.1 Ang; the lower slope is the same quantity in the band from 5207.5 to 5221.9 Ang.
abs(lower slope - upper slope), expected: 0.5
